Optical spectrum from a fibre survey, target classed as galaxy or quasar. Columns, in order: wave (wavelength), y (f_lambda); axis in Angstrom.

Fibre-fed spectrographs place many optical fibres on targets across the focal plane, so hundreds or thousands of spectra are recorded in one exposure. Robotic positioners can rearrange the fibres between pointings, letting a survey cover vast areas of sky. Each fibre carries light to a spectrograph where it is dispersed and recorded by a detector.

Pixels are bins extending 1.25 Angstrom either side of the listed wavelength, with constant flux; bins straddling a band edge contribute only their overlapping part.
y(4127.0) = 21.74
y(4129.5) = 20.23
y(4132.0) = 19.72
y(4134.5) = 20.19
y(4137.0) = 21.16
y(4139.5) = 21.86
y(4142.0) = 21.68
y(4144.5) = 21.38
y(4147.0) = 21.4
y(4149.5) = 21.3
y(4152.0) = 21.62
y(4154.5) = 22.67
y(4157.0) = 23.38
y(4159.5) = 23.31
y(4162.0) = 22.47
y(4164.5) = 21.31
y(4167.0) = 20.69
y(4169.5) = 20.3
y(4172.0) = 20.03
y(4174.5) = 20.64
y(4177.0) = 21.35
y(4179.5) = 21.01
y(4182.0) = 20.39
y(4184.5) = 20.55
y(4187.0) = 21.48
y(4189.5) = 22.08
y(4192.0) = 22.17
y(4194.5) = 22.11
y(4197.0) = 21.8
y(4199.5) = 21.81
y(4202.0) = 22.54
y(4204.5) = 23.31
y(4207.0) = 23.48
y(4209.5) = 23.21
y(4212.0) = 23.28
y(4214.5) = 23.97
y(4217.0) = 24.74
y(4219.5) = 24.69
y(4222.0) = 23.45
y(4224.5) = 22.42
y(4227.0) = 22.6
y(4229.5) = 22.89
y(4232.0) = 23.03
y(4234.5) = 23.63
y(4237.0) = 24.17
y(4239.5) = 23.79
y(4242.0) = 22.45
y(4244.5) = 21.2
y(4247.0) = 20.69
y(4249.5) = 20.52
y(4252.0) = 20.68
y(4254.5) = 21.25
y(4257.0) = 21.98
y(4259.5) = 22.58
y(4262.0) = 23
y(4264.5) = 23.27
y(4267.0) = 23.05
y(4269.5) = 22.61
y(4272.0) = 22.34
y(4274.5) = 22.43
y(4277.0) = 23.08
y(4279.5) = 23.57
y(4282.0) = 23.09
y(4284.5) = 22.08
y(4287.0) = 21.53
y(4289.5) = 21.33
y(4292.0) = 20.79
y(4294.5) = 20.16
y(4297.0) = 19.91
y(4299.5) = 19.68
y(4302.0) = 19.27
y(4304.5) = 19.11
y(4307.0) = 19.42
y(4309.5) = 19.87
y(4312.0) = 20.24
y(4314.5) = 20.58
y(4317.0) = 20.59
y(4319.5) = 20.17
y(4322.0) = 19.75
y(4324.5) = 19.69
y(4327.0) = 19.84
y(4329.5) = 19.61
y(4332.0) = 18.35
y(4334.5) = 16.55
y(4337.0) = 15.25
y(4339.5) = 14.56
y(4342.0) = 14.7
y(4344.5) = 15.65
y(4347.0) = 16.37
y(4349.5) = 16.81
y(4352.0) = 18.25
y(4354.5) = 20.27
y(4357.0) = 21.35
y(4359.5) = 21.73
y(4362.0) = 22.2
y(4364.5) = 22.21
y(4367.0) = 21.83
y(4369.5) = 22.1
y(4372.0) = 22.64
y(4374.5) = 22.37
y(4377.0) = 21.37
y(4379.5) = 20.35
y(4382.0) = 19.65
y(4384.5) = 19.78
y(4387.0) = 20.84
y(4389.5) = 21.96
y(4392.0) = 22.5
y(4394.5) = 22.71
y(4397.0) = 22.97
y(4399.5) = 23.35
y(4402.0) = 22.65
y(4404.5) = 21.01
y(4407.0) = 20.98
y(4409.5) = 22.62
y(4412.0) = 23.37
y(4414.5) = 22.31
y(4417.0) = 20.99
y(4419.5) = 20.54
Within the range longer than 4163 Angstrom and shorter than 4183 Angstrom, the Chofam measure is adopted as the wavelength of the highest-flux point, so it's 4177.0 Angstrom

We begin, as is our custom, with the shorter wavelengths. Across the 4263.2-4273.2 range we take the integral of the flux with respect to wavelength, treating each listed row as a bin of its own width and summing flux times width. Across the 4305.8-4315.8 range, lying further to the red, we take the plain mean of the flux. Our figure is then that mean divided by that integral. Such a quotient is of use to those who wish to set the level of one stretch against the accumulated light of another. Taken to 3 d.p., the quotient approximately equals 0.088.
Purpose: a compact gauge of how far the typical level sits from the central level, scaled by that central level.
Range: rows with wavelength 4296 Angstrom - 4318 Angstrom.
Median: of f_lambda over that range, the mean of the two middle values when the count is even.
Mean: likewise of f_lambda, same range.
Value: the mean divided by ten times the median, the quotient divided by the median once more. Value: 0.0050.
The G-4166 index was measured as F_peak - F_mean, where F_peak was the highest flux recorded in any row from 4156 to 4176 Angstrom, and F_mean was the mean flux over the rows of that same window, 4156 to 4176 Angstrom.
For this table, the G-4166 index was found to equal 1.9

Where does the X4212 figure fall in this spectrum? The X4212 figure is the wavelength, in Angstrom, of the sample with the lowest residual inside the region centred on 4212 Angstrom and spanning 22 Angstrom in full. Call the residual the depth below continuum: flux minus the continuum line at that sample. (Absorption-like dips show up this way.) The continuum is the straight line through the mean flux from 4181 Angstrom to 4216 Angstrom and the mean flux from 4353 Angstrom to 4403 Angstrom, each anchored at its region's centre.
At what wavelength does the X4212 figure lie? 4202.0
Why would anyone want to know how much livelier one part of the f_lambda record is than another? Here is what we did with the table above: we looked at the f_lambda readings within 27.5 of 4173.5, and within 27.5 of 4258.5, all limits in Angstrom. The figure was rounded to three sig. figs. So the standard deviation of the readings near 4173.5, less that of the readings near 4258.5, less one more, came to -1.13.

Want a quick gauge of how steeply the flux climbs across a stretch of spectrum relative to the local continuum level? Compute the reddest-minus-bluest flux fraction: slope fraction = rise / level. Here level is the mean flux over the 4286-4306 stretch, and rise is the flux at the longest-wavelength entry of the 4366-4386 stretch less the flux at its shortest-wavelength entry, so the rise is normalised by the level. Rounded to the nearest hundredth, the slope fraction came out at -0.10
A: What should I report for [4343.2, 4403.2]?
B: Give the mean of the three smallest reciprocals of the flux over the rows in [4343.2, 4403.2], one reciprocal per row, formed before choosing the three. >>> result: 0.0435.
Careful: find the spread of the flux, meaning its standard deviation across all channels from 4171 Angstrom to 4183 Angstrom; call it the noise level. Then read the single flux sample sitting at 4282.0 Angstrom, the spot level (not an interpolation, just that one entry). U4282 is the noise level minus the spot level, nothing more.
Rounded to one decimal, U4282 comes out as -22.6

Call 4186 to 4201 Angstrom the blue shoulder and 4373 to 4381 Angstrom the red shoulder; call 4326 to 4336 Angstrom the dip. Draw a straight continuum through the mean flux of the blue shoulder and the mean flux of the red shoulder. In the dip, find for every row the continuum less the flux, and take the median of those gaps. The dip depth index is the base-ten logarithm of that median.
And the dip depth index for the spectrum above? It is 0.4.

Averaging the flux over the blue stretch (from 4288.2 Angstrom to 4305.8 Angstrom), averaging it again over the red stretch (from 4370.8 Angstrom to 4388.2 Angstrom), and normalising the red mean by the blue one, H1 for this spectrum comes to 1.05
